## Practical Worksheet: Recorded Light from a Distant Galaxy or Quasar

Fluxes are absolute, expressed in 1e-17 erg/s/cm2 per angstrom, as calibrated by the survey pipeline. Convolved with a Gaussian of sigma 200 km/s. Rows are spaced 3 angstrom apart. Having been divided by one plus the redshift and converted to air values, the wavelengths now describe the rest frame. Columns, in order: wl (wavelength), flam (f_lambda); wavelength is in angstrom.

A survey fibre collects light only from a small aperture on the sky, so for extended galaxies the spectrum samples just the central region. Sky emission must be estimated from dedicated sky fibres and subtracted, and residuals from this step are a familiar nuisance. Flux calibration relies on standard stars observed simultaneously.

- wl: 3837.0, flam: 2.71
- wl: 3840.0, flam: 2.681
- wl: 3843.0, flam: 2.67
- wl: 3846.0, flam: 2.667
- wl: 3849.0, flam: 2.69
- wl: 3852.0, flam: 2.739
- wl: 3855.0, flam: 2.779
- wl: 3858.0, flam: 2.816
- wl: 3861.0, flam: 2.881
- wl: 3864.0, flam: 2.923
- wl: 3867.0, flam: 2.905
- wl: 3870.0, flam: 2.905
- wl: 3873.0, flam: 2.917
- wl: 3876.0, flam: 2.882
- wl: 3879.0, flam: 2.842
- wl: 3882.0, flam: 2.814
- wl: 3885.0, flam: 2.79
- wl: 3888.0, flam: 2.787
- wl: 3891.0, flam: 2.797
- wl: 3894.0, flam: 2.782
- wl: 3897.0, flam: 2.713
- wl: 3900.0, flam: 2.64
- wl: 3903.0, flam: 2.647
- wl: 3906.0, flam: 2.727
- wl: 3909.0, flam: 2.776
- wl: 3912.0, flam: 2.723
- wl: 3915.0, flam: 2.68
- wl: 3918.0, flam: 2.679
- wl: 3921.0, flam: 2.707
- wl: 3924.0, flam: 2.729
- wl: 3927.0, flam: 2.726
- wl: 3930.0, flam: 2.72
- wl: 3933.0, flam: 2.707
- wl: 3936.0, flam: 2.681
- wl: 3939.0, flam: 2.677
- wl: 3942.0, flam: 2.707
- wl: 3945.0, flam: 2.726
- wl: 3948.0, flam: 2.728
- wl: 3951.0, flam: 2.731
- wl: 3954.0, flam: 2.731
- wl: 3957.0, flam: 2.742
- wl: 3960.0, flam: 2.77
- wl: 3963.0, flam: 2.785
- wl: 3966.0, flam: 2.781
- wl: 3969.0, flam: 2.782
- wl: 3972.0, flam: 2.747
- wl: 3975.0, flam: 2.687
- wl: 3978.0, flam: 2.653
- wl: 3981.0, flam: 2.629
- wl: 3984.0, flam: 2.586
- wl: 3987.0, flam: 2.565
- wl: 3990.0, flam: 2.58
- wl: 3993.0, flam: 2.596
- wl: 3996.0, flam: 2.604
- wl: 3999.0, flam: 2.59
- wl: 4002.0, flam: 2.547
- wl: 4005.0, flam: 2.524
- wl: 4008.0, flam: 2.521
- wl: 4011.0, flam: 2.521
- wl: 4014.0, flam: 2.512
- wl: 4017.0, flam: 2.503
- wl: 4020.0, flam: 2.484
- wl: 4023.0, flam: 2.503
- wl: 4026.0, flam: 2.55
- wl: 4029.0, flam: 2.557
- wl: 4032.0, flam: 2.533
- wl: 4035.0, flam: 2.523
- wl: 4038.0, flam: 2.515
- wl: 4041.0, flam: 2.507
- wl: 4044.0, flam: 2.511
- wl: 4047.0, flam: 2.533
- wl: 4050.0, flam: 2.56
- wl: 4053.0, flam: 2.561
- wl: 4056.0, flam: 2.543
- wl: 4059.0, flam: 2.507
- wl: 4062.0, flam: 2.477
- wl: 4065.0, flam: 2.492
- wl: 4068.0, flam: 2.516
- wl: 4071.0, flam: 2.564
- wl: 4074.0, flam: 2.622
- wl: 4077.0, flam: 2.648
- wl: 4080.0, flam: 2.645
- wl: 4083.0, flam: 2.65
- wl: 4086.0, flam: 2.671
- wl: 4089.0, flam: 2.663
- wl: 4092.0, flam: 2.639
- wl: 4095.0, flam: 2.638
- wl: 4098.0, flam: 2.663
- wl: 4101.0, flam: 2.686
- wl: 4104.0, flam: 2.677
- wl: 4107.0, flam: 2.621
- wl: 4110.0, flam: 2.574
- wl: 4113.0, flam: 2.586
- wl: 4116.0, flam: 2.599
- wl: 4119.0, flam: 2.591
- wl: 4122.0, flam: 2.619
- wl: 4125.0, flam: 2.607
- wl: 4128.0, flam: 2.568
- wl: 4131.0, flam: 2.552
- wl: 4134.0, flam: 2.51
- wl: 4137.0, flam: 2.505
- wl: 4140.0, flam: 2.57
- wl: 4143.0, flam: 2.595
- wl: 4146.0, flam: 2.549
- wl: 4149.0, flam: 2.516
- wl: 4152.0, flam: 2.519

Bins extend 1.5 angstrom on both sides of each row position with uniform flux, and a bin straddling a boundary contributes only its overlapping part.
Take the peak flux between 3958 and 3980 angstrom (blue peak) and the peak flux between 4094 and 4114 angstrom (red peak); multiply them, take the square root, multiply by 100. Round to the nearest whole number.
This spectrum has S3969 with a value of 274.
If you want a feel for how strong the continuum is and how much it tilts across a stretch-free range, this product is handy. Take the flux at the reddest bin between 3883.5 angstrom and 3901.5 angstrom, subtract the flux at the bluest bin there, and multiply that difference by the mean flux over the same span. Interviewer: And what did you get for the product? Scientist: -0.41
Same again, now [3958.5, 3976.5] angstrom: -0.23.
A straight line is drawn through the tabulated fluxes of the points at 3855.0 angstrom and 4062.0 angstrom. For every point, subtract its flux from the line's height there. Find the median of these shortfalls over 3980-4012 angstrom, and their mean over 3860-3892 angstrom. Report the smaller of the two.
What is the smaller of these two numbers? -0.11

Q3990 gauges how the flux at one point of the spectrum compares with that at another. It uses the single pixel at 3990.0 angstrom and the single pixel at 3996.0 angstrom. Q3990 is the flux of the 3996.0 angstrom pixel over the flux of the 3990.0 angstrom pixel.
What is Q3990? 1.01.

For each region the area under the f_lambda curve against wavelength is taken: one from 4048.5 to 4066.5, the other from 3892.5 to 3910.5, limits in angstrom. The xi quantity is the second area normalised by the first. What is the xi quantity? 1.08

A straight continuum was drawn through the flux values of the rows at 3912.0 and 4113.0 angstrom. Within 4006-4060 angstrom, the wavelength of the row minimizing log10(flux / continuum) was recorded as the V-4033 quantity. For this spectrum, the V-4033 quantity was 4020.0 angstrom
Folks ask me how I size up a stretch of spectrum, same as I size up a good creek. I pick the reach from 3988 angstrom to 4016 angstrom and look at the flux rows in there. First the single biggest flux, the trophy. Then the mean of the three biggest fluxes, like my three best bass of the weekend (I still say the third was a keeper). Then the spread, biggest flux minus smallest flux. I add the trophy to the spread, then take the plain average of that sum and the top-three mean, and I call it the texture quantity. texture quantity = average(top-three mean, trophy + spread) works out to 2.65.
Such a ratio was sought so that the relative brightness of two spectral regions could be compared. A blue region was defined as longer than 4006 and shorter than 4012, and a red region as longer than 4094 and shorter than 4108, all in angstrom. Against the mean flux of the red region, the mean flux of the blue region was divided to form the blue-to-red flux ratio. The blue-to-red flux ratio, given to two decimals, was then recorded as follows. 0.95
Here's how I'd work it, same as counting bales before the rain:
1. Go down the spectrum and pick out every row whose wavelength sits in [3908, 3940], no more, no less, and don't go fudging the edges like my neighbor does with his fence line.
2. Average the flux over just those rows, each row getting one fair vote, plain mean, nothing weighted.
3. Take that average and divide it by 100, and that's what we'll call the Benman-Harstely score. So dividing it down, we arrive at 0.0271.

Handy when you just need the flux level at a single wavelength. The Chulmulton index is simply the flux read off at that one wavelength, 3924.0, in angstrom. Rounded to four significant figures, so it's 2.729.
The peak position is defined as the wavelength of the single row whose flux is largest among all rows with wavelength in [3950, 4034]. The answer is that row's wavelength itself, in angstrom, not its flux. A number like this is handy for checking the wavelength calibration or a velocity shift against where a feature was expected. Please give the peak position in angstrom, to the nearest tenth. 3963.0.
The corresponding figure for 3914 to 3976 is 3963.0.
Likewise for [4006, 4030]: 4029.0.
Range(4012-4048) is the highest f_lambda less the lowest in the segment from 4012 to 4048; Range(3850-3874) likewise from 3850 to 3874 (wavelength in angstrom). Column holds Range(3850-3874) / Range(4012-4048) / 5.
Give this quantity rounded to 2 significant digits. 0.50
